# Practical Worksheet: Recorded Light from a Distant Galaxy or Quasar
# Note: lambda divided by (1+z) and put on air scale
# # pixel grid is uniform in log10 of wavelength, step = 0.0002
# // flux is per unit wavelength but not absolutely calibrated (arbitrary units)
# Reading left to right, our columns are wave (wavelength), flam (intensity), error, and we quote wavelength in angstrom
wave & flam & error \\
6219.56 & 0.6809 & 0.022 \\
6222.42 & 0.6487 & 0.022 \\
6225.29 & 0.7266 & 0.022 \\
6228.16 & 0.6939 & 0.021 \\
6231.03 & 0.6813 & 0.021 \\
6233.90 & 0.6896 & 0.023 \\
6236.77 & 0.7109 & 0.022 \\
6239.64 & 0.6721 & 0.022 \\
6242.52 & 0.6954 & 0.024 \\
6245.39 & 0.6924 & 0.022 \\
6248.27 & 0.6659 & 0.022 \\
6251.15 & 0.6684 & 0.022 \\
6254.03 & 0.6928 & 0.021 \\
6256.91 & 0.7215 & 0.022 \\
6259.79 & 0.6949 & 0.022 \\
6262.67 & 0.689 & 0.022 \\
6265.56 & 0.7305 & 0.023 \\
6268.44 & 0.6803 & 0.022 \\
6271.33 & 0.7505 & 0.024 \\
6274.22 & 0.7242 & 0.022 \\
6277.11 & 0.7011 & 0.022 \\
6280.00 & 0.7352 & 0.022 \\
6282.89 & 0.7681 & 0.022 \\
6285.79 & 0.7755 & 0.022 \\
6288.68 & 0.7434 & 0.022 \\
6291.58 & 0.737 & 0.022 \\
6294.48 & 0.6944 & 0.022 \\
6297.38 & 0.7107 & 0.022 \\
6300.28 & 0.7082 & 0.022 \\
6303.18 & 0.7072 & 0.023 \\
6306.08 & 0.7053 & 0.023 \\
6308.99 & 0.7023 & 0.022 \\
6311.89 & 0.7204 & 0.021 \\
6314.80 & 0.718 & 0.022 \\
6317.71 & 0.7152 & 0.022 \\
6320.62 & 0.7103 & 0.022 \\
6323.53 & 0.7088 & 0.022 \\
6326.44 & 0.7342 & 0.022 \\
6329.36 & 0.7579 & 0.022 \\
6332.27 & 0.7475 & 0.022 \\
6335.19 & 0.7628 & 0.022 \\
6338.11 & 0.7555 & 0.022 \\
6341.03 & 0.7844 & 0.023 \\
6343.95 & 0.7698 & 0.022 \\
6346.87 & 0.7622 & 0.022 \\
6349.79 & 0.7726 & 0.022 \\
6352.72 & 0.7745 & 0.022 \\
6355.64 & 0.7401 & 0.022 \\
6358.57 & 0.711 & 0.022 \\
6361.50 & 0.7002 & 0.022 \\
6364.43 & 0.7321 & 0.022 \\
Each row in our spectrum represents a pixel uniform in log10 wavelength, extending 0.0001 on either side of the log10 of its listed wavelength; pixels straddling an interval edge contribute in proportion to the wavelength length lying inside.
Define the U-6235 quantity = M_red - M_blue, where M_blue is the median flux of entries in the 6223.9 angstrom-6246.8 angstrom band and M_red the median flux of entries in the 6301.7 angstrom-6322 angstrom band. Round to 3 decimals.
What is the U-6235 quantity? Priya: 0.017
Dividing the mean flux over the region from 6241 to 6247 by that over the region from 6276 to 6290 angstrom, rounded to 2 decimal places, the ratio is 0.93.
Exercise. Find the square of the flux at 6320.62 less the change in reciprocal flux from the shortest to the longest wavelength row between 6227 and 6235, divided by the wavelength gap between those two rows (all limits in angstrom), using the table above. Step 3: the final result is 0.50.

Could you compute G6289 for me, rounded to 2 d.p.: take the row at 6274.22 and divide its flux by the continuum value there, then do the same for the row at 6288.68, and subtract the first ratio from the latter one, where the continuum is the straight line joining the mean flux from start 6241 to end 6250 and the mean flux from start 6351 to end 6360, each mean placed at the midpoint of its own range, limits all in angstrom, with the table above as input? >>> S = 0.02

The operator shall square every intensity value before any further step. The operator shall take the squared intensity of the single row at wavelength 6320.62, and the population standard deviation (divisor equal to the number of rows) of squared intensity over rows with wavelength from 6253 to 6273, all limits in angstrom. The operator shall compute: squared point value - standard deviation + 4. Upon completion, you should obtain 4.47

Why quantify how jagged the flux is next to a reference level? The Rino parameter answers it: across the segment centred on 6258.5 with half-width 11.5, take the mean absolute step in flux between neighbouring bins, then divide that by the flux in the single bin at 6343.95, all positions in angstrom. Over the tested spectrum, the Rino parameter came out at 0.033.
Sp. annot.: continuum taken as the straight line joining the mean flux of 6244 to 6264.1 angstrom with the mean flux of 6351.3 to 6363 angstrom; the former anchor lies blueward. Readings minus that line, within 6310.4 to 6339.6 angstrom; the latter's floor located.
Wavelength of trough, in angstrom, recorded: 6323.53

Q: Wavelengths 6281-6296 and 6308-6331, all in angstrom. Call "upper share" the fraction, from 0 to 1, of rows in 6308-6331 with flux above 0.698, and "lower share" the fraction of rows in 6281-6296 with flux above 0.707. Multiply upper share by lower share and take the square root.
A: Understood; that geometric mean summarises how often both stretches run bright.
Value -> 0.9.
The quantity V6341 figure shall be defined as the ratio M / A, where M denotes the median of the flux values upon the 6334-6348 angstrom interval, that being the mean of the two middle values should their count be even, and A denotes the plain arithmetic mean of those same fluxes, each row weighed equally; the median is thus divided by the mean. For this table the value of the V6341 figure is 0.99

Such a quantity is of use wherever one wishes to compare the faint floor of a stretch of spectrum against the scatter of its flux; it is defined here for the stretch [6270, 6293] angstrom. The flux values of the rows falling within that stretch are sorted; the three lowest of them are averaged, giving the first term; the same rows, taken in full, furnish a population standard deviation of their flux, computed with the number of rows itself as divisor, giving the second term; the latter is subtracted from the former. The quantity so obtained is 0.698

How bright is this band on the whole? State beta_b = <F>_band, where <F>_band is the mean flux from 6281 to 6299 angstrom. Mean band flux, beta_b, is 0.738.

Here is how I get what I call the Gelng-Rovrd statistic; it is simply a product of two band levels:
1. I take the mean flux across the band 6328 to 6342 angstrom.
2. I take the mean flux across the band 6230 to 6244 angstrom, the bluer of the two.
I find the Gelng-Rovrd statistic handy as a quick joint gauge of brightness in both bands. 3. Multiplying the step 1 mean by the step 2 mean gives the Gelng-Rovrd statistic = 0.525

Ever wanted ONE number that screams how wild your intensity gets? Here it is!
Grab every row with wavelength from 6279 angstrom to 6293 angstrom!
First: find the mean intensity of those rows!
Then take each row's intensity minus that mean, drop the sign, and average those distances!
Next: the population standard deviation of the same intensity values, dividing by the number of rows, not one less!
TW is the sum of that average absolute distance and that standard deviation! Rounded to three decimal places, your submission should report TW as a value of 0.033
